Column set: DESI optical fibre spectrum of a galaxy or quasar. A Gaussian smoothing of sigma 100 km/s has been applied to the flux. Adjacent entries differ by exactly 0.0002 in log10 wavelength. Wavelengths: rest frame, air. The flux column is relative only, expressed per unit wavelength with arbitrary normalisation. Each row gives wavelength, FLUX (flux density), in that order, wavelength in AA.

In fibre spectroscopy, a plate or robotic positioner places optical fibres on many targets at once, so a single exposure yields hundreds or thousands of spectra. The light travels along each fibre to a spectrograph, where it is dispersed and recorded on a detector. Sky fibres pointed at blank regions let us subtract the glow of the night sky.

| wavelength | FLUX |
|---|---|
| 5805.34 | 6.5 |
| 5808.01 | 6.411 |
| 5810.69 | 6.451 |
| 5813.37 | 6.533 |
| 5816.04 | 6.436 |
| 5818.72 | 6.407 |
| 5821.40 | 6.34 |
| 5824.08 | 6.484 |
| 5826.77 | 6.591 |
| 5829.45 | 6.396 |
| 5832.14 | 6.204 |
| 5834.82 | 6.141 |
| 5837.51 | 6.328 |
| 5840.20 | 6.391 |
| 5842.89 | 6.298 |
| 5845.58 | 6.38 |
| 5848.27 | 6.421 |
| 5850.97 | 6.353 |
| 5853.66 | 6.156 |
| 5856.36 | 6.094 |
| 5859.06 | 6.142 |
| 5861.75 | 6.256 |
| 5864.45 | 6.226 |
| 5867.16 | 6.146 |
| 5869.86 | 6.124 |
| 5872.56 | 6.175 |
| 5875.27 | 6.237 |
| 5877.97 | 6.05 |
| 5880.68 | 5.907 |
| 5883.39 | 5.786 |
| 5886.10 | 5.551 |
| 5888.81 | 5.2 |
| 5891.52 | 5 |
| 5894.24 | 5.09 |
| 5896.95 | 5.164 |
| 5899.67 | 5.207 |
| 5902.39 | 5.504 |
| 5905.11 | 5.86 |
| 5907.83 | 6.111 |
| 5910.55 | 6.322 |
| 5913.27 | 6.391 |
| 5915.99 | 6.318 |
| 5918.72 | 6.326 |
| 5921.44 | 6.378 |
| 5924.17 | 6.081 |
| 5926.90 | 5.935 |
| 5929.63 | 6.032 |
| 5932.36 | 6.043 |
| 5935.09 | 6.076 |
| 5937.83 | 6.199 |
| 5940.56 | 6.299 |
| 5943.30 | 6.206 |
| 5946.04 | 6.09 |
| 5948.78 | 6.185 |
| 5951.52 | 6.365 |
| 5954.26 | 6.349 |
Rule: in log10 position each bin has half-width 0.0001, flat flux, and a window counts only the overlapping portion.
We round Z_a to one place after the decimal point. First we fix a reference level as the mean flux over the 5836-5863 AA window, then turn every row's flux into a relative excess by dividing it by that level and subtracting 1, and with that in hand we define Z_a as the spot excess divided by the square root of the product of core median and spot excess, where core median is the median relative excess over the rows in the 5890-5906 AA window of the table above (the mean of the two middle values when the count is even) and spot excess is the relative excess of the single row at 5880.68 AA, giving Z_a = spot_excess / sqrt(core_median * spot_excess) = -0.6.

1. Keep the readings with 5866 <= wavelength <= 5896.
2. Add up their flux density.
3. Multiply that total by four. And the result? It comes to 253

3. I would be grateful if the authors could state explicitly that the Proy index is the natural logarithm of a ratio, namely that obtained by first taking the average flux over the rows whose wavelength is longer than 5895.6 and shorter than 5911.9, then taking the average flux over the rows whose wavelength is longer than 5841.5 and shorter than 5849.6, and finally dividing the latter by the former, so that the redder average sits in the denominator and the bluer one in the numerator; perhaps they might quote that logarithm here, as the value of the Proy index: 0.11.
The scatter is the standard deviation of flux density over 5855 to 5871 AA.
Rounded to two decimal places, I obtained 0.06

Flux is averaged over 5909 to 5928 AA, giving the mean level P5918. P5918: 6.25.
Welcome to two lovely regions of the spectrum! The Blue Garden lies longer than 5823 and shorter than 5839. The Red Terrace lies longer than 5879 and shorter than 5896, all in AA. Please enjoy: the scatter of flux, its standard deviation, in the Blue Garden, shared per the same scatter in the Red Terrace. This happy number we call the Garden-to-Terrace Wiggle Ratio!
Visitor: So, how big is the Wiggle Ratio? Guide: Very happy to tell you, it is 0.45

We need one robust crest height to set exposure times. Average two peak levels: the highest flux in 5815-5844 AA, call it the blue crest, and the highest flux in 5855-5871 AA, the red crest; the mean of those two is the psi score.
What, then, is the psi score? 6.42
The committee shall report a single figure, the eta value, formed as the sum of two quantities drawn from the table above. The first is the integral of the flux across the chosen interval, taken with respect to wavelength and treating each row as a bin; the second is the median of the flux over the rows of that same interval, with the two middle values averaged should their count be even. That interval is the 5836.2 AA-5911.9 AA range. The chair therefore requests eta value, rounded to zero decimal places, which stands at 456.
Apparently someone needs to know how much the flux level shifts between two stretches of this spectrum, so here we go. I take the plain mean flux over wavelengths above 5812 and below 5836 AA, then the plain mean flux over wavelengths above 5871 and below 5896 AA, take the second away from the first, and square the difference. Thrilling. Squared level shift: 0.5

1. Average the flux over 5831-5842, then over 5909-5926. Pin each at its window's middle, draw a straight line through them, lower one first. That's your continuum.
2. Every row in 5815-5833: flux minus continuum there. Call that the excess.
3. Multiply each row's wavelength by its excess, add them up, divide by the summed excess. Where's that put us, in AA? 5822.8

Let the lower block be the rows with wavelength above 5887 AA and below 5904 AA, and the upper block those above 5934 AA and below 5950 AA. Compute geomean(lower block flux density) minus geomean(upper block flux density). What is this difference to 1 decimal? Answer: -1.0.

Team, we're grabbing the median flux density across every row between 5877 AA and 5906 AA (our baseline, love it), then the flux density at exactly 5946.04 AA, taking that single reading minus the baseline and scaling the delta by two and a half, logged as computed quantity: 1.5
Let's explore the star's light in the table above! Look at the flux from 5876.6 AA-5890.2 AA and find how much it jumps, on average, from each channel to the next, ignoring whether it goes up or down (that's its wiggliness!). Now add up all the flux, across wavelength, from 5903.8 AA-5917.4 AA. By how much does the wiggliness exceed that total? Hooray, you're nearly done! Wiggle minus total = -84.2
